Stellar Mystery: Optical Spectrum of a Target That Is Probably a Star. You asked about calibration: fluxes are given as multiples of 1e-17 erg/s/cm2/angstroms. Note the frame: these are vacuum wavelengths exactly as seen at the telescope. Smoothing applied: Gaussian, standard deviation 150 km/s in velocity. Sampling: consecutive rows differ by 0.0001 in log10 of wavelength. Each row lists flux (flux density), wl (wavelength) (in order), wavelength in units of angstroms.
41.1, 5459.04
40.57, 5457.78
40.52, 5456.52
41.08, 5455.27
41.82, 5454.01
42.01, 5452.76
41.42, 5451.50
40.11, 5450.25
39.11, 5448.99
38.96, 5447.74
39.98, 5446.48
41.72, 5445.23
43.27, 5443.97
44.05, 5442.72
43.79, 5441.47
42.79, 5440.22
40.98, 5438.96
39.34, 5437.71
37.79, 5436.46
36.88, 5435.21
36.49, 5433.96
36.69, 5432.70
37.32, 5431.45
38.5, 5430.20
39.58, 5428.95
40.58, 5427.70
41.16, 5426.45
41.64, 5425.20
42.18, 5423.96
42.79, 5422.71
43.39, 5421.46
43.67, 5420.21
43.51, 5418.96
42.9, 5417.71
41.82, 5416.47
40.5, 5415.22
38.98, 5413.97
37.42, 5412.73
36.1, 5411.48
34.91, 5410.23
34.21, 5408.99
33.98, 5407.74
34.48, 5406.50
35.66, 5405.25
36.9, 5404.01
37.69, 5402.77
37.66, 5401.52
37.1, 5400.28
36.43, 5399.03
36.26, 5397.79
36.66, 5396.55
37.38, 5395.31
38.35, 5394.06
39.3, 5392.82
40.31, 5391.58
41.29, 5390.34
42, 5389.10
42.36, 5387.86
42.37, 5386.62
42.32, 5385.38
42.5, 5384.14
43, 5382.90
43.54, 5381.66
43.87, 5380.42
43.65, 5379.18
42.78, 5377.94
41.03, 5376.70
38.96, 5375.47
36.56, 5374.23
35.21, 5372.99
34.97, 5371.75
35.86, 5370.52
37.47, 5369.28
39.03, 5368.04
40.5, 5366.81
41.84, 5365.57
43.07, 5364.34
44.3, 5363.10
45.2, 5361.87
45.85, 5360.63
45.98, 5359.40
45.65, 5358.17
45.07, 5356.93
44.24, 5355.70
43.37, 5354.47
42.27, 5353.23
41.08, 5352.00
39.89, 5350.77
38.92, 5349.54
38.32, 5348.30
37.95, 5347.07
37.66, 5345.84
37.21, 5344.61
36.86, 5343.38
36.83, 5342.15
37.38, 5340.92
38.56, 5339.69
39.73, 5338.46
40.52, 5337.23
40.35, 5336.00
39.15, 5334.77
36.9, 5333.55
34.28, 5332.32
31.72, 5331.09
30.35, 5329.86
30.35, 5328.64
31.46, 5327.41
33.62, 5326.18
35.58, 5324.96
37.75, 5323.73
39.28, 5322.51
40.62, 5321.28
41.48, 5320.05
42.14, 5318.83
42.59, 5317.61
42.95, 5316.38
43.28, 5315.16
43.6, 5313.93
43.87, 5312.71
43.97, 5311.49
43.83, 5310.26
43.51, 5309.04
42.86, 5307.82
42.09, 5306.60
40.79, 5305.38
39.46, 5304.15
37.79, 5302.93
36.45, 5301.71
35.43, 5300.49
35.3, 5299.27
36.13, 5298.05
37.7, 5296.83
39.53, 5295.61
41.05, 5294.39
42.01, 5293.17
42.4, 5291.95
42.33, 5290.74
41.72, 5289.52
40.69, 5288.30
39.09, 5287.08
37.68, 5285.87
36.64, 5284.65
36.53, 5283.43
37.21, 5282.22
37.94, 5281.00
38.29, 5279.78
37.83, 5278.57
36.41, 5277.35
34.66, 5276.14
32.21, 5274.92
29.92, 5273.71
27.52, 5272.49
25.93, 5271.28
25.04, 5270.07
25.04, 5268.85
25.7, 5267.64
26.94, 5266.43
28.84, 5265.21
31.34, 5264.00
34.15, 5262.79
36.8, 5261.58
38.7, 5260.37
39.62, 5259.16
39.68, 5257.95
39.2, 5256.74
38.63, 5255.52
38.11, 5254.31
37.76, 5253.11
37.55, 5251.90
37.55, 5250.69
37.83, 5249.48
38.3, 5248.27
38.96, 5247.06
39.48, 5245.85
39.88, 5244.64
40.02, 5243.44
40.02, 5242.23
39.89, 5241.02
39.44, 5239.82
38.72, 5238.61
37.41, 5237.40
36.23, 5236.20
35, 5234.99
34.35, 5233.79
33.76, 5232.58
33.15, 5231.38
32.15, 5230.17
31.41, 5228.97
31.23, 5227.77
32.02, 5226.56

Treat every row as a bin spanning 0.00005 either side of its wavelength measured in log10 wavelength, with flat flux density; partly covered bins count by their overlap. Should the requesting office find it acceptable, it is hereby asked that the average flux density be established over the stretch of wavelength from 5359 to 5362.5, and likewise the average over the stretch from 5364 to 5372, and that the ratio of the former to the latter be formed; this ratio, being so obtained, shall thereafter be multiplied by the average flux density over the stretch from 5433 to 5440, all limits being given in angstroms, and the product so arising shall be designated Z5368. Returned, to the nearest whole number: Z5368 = 45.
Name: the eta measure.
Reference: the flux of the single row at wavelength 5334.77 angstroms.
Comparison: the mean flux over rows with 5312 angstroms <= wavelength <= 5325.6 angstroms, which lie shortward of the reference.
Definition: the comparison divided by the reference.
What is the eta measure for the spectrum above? 1.05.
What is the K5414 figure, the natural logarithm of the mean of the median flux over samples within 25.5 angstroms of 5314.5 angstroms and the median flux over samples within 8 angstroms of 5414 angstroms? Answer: 3.68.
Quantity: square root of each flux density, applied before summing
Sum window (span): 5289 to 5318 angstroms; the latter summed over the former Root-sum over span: 153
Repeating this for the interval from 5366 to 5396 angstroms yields 152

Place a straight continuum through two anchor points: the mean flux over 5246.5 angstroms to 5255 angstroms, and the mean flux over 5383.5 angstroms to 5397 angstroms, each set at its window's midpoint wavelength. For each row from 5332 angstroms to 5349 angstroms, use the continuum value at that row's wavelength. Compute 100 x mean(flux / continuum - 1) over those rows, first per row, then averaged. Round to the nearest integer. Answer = -4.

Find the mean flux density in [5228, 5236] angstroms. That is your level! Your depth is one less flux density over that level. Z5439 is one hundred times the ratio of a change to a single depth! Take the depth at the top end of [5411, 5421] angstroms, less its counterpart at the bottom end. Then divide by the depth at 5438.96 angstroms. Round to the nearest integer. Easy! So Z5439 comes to 99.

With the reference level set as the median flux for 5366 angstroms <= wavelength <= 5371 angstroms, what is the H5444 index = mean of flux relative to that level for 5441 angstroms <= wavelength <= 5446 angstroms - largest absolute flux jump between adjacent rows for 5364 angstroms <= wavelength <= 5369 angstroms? -0.34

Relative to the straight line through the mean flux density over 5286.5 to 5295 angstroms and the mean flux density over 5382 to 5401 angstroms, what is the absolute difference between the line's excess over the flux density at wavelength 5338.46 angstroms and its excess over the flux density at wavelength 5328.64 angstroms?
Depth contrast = 10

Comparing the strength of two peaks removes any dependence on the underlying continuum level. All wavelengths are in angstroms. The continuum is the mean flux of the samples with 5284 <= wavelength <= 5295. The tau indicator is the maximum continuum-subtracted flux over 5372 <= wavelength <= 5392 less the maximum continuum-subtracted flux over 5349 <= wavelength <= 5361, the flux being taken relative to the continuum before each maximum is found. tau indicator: -2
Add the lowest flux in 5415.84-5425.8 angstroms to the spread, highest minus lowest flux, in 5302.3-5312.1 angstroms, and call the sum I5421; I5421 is 48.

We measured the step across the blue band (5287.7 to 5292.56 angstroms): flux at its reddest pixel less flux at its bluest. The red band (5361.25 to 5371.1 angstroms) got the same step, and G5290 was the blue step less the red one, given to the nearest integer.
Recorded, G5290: 11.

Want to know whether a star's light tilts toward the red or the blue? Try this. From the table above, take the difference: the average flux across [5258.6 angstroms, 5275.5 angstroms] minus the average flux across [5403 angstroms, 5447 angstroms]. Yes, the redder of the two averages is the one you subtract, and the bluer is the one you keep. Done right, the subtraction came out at -9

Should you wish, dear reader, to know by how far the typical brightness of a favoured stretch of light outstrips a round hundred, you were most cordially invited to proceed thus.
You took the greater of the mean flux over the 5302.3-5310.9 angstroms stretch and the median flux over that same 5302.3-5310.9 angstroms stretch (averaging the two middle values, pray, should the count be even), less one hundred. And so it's -57.9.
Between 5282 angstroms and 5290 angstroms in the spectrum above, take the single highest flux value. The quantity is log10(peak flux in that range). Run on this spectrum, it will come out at 1.62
